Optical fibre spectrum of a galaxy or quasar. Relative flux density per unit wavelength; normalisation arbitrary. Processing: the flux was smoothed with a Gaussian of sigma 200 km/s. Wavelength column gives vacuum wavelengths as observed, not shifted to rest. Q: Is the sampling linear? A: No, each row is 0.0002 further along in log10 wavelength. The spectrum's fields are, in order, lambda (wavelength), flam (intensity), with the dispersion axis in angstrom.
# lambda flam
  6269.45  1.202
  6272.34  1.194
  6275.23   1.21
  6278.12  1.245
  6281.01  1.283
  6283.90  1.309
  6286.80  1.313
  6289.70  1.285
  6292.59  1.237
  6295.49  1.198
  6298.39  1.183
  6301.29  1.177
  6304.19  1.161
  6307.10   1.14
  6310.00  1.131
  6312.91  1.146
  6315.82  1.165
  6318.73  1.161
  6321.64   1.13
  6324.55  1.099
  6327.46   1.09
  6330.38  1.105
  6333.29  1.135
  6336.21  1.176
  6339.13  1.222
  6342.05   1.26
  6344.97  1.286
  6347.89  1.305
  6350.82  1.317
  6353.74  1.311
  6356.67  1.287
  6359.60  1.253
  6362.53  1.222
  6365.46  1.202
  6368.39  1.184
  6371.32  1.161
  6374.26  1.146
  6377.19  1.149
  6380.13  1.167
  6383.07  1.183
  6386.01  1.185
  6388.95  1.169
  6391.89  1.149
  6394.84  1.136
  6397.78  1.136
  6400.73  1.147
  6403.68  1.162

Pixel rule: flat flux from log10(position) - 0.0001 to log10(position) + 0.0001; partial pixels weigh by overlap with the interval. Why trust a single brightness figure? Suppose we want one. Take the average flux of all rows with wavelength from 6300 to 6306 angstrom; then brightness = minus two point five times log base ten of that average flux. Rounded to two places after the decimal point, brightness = -0.17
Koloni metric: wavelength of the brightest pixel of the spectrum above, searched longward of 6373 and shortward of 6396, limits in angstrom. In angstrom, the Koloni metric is 6386.01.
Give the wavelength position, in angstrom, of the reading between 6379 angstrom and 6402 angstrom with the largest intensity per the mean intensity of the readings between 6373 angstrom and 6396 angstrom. 6386.01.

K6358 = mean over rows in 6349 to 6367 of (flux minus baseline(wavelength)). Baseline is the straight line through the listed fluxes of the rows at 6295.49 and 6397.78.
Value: 0.11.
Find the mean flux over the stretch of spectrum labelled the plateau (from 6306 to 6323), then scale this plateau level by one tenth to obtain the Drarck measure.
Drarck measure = 0.115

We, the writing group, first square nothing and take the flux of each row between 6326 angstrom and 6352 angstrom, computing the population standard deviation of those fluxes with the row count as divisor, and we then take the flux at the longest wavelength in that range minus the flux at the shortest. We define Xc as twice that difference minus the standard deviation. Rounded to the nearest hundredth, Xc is 0.37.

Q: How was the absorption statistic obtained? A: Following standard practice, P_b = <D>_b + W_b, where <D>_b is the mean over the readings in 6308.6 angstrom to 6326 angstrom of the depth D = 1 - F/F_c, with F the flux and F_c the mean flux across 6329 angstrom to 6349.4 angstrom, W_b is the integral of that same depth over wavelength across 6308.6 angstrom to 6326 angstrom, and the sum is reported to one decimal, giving 1.1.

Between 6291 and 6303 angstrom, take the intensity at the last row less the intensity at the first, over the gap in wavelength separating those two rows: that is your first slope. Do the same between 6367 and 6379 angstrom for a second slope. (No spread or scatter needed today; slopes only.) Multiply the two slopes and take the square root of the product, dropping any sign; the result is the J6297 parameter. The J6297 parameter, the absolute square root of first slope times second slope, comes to 0.0052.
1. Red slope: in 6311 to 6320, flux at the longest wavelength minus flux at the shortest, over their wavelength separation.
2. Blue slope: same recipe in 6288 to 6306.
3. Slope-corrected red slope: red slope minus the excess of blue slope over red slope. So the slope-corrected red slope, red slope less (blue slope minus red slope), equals 0.014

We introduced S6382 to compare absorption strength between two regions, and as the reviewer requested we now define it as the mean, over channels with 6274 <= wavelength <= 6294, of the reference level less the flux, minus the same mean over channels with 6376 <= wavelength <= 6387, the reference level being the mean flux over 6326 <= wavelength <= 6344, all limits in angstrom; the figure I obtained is -0.10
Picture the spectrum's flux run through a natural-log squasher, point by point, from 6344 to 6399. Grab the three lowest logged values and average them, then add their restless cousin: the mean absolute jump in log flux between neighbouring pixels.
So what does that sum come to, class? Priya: 0.144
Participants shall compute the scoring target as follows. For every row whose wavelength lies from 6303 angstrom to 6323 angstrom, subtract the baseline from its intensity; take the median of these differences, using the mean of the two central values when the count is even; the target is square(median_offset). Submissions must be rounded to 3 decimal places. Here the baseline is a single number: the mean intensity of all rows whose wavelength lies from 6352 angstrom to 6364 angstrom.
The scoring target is 0.015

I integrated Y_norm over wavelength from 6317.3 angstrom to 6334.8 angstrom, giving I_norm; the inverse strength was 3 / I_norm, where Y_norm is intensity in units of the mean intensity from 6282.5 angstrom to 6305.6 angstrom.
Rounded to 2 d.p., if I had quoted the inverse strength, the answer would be 0.19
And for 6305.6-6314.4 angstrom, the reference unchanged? 0.37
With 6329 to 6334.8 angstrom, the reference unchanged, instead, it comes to 0.57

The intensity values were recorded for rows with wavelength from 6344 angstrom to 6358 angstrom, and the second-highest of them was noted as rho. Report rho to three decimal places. 1.311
